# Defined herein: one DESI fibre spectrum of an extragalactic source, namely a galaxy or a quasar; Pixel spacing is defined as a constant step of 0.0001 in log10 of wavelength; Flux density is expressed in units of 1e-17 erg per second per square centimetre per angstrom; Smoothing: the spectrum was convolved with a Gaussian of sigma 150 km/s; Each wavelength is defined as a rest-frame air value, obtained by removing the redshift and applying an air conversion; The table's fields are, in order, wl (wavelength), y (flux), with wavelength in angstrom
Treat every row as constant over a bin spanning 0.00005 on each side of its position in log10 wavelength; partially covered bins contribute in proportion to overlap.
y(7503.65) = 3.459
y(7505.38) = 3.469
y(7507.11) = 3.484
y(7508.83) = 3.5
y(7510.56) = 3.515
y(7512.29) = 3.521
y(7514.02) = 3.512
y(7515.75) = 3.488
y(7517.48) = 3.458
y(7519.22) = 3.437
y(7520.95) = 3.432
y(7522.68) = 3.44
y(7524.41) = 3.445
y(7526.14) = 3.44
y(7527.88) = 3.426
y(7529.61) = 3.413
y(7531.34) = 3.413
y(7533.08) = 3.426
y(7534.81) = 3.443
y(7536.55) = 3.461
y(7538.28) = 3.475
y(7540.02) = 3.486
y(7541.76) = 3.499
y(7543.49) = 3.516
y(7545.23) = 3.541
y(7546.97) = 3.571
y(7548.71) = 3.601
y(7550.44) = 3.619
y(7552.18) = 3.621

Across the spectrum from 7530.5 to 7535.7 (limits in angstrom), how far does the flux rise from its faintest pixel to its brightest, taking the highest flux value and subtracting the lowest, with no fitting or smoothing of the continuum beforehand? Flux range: 0.0300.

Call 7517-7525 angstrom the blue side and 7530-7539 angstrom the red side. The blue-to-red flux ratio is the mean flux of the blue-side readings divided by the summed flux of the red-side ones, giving 0.200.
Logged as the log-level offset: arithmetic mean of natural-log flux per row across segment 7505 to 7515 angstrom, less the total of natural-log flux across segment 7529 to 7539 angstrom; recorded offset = -6.16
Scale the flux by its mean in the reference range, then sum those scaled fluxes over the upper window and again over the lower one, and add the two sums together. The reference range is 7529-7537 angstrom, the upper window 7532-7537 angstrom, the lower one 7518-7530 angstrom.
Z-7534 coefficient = 10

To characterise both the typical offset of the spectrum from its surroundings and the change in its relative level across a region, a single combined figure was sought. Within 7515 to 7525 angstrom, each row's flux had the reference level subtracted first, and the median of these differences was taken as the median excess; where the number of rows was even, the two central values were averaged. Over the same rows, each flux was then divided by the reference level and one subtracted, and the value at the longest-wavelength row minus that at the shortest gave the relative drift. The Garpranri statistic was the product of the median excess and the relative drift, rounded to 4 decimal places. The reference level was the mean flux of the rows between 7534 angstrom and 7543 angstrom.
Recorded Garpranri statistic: 0.0004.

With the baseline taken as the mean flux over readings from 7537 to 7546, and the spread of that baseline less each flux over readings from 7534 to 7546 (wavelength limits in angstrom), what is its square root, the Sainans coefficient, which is 0.18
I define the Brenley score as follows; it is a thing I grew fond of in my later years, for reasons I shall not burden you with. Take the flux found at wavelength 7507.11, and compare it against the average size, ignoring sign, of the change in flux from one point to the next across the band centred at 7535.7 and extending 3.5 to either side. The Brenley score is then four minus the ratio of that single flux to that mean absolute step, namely -209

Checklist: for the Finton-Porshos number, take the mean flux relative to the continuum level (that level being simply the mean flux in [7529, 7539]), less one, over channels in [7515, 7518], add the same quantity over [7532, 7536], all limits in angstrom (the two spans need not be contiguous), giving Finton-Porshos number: 0.009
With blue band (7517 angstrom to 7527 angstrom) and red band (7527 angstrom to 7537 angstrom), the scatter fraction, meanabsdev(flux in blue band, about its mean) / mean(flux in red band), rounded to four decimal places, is 0.0018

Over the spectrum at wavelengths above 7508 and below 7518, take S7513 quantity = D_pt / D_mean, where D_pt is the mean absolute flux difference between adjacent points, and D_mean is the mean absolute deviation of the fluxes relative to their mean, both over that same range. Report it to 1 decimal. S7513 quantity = 1.0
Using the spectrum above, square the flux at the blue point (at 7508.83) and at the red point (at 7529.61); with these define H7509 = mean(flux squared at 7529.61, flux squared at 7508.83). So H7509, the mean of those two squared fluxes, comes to 11.95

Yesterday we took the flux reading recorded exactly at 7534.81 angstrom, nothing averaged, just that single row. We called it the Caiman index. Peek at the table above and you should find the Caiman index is 3.443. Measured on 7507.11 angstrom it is 3.484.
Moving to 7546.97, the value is 3.571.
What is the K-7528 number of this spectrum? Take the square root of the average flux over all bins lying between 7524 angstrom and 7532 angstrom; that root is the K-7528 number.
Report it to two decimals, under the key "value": 1.85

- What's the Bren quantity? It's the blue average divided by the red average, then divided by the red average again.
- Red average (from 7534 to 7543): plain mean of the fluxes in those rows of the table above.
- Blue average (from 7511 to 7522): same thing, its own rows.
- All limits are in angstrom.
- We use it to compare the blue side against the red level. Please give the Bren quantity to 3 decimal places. 0.288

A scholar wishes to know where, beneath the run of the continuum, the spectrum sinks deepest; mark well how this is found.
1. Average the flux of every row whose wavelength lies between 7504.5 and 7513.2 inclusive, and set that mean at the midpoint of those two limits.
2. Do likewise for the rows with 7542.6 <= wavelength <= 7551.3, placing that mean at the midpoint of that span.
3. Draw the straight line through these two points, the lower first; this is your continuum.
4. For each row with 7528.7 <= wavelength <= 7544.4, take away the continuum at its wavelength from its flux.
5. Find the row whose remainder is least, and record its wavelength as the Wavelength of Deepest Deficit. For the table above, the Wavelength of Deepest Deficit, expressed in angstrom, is 7531.34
